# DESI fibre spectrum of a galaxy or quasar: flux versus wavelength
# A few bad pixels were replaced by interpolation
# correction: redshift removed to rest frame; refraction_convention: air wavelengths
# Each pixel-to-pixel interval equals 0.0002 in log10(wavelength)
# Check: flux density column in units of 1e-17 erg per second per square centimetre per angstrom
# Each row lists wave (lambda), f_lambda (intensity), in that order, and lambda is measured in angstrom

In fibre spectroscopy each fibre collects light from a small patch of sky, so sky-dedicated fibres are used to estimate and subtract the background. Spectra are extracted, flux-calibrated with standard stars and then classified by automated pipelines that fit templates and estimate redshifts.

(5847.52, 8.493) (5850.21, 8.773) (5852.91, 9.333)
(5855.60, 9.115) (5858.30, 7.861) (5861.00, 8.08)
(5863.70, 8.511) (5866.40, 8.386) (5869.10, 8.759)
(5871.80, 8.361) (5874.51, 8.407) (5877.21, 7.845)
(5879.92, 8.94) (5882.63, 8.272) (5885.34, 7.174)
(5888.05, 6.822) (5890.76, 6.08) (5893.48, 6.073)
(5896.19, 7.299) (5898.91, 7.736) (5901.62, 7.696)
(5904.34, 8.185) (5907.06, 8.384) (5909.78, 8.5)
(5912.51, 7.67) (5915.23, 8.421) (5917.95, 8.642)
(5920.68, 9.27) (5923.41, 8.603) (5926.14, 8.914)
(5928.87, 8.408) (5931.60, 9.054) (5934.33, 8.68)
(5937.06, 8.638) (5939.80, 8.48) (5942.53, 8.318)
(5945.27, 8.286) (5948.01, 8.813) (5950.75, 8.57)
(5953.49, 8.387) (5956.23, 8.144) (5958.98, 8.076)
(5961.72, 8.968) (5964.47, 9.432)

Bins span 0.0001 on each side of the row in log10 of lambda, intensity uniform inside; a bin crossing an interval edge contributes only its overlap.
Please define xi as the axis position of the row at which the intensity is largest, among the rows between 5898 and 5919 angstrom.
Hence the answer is 5917.95 angstrom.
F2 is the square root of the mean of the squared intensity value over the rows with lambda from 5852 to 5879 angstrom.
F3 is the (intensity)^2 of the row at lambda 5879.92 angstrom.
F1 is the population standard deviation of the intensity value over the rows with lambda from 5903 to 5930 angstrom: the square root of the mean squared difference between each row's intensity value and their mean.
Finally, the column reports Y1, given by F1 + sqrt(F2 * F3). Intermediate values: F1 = 0.4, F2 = 8.5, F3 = 80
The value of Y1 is 26.4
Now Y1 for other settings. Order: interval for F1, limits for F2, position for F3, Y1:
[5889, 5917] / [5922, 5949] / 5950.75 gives 26.0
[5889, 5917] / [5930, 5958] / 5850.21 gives 26.5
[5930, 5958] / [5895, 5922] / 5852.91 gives 27.0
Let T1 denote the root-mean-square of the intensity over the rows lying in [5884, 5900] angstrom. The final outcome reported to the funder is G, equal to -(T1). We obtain -6.89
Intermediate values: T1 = 6.9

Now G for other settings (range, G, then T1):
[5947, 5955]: -8.59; 8.6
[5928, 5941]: -8.65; 8.7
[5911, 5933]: -8.63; 8.6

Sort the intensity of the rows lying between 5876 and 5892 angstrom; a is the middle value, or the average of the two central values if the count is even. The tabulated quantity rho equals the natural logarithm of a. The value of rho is 2.02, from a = 7.51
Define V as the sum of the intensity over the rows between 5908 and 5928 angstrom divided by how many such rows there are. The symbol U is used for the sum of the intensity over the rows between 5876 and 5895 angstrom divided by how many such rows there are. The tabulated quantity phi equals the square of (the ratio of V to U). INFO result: 1.37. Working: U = 7.3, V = 8.57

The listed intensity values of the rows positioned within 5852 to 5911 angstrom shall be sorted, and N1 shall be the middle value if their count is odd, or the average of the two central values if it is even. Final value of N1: 8.23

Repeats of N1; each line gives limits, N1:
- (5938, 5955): 8.43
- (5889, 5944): 8.41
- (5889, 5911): 7.72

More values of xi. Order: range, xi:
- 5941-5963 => 5961.72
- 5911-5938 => 5920.68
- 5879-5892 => 5879.92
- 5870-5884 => 5879.92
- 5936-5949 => 5948.01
